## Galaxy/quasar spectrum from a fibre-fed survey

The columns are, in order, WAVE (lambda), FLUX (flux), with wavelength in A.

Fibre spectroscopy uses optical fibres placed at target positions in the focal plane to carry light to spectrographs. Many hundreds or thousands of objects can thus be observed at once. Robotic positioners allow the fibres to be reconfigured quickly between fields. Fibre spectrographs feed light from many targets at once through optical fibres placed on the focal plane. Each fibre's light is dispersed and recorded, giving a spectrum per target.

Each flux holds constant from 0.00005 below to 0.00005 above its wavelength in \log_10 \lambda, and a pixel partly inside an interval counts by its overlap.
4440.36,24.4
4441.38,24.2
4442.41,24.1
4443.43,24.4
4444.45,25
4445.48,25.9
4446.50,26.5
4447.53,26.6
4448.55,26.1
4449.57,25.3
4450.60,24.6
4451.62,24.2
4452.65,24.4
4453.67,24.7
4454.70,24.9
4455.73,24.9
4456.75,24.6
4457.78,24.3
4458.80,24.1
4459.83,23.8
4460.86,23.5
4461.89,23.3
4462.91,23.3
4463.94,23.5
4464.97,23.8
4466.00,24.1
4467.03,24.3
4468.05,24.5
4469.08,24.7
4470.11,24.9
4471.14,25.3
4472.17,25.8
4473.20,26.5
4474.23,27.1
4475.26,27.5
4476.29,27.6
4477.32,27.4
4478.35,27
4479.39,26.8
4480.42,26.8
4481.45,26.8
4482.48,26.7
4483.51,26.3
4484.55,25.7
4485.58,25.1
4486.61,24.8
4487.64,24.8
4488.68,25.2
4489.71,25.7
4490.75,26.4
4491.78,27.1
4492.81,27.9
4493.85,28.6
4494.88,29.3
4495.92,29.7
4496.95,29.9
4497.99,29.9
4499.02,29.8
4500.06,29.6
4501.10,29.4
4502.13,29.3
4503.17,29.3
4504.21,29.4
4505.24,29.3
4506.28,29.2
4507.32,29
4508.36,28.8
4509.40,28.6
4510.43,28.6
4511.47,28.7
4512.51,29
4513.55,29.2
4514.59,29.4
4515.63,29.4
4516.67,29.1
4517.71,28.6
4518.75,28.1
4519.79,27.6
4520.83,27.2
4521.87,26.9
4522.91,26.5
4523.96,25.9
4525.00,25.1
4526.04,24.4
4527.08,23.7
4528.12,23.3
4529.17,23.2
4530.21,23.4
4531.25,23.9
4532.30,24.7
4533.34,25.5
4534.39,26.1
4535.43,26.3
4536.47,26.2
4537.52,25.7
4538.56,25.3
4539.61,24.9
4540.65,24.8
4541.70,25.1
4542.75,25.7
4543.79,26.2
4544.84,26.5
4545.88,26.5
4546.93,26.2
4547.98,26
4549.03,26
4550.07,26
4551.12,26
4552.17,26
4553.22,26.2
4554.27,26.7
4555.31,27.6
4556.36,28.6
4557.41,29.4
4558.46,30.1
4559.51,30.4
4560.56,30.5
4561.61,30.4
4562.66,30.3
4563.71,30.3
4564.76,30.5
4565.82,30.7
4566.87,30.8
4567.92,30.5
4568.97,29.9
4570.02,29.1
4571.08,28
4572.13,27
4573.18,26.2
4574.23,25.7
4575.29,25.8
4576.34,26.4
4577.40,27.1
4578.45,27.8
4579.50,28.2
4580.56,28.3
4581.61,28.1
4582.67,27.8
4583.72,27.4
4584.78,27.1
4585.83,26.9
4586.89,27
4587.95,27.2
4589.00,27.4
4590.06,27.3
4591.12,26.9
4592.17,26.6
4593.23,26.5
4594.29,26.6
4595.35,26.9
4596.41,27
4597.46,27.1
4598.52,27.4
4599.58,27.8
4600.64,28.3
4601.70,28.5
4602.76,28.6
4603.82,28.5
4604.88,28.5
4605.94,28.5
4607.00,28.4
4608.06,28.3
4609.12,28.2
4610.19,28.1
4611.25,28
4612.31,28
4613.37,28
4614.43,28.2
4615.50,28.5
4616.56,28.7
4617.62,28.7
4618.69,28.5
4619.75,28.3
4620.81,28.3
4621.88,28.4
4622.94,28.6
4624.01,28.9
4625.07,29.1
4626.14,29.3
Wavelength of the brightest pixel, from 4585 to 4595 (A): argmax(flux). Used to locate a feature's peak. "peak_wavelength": 4589.00 A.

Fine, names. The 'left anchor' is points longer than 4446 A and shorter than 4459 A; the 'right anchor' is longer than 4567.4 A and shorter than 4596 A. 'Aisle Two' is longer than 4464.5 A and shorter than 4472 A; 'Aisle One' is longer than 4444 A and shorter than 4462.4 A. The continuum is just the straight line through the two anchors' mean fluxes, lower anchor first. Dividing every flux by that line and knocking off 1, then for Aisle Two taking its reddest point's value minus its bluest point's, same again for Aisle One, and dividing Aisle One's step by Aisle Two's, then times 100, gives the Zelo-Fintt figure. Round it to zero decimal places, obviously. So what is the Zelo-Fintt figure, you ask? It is -146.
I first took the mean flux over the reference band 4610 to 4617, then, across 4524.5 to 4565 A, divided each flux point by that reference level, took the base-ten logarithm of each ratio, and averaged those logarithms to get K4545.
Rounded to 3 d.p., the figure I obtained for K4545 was -0.029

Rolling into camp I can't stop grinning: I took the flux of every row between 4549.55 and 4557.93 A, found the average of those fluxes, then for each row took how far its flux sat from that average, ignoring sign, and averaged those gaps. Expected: 1.1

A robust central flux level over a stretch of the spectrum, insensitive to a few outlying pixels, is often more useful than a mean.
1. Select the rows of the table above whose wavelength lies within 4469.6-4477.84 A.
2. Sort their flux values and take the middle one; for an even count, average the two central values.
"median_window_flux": 26.8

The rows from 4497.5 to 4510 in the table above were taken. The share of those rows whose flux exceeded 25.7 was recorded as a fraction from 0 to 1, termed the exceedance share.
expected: 1.0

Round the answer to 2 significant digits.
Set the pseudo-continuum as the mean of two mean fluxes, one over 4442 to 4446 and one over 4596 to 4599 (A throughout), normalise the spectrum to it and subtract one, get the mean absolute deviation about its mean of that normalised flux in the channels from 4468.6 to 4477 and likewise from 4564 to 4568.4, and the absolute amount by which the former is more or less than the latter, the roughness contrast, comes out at 0.034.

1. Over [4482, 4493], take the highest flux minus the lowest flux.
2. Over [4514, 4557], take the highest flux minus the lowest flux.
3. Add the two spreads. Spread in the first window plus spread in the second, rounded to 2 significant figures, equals 9.3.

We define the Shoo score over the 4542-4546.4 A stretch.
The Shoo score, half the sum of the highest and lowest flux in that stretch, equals 26.1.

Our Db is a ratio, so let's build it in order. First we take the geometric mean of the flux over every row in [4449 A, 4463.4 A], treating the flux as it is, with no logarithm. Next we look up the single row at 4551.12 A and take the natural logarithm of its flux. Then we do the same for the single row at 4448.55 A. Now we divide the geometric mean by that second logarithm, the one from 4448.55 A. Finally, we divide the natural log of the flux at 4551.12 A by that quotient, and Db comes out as 0.44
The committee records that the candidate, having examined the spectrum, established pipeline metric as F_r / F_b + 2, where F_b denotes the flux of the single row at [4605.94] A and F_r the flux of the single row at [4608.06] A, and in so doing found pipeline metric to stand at 2.99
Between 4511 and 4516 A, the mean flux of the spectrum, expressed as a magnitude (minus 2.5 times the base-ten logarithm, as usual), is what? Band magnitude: -3.66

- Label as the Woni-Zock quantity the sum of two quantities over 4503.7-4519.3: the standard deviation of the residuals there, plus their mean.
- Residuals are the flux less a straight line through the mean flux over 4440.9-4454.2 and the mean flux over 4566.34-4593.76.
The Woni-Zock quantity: 3.1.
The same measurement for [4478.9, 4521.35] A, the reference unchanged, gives 3.4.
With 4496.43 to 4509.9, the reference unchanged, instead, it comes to 3.7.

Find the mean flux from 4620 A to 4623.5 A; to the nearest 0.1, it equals 28.4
